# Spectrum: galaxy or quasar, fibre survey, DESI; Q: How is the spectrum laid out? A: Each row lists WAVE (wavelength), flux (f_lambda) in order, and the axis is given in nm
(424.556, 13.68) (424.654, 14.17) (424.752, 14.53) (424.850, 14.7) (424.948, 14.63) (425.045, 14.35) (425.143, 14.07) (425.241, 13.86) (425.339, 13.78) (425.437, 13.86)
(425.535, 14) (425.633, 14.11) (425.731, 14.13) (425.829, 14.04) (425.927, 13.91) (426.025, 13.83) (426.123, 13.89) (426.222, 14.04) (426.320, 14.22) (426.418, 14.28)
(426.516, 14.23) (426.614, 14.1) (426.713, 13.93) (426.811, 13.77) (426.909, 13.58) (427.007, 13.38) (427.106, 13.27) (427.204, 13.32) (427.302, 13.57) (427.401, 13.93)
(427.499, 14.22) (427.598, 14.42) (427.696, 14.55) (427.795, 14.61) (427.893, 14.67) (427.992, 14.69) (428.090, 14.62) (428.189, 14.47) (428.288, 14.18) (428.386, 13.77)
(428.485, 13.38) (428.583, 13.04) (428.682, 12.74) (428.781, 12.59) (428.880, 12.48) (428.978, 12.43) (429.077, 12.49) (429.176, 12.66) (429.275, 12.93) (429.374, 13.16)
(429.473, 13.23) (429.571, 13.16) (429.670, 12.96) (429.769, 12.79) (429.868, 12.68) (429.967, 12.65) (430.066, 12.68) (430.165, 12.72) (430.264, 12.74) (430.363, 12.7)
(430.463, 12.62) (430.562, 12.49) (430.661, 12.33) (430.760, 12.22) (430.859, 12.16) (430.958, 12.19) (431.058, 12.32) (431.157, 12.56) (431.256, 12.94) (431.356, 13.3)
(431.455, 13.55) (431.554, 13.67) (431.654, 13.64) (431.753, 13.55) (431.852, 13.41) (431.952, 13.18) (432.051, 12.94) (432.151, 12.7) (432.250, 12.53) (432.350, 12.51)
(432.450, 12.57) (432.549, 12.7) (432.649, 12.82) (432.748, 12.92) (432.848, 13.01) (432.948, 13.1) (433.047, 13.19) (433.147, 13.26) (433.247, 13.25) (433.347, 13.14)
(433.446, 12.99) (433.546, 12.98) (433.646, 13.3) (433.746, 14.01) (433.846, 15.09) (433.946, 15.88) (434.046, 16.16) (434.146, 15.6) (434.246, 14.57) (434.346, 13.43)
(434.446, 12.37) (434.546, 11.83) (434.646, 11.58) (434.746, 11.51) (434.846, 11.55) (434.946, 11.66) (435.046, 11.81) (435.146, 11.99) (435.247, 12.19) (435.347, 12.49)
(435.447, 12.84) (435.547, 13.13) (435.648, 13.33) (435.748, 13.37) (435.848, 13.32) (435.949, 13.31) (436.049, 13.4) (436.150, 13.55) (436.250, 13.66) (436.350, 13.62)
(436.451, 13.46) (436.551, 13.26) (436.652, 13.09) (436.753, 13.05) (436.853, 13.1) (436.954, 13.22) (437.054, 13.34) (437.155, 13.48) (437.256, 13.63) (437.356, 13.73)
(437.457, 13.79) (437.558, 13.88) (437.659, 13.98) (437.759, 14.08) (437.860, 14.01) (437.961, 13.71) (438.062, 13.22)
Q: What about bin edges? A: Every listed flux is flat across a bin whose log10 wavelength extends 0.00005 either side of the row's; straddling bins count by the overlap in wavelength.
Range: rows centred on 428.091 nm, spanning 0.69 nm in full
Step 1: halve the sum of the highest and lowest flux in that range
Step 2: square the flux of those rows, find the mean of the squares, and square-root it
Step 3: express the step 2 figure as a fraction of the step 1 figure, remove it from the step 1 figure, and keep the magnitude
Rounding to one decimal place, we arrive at 13.2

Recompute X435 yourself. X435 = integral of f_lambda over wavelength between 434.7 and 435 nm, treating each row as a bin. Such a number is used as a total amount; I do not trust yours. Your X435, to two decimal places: 3.48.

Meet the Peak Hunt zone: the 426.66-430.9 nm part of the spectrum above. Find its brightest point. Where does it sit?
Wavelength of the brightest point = 427.992 nm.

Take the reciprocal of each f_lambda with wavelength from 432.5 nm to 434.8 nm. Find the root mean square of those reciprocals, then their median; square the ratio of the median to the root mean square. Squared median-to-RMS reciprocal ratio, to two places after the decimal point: 1.02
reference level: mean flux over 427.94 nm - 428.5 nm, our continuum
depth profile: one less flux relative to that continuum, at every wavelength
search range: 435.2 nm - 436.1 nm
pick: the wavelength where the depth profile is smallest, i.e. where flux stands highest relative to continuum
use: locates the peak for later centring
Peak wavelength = 436.049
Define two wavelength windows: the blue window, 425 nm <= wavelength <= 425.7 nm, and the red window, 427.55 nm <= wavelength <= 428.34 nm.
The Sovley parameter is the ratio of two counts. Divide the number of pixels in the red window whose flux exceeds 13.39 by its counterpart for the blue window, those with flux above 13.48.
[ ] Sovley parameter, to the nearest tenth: 1.1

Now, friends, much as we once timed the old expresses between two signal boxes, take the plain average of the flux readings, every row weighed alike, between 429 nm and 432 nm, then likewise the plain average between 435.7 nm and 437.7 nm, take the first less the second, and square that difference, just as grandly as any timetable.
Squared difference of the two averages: 0.37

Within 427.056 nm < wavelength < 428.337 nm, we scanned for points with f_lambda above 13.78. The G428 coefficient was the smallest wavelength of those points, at 427.401 nm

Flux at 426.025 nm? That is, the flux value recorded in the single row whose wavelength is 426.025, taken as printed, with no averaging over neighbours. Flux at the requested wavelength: 13.83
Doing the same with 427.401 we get 13.93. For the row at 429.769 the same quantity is 12.79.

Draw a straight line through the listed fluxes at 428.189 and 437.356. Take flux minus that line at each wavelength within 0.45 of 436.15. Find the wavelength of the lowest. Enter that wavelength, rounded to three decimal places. 436.551 nm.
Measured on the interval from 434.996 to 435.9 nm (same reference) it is 435.046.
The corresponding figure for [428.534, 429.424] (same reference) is 428.978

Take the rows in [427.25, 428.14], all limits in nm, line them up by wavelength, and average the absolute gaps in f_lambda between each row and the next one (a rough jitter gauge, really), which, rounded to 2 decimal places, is 0.15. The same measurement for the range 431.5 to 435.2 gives 0.29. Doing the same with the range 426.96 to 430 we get 0.17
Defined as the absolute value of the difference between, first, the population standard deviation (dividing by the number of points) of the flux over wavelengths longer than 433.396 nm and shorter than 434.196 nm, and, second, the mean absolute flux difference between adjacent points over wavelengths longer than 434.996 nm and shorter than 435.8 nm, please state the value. 1.03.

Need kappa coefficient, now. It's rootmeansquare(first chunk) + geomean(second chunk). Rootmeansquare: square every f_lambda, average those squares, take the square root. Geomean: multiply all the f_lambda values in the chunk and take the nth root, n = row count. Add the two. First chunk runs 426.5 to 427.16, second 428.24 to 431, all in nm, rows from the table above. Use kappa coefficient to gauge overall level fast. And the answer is 26.5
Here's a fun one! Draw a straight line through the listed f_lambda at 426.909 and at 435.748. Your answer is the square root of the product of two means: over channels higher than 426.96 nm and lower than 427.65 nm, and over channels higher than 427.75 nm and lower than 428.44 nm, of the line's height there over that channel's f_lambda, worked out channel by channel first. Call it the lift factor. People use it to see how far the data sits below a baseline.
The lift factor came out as 0.96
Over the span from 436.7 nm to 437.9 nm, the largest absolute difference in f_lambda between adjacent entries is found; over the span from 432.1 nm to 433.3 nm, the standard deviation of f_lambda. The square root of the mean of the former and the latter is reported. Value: 0.46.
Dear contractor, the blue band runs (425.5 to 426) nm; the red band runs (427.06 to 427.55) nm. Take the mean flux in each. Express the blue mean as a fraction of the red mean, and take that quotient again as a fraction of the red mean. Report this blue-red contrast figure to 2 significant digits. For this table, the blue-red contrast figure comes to 0.075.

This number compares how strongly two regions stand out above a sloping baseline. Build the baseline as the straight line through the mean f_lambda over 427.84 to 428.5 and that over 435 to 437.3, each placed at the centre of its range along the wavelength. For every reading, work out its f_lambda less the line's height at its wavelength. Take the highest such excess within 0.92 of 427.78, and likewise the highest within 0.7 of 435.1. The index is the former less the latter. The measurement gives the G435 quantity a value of 0.2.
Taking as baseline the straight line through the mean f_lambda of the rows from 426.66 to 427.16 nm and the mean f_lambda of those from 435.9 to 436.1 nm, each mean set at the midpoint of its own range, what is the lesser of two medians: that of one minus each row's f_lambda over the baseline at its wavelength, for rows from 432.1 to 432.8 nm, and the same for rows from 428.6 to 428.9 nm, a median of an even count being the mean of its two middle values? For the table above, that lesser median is 0.06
